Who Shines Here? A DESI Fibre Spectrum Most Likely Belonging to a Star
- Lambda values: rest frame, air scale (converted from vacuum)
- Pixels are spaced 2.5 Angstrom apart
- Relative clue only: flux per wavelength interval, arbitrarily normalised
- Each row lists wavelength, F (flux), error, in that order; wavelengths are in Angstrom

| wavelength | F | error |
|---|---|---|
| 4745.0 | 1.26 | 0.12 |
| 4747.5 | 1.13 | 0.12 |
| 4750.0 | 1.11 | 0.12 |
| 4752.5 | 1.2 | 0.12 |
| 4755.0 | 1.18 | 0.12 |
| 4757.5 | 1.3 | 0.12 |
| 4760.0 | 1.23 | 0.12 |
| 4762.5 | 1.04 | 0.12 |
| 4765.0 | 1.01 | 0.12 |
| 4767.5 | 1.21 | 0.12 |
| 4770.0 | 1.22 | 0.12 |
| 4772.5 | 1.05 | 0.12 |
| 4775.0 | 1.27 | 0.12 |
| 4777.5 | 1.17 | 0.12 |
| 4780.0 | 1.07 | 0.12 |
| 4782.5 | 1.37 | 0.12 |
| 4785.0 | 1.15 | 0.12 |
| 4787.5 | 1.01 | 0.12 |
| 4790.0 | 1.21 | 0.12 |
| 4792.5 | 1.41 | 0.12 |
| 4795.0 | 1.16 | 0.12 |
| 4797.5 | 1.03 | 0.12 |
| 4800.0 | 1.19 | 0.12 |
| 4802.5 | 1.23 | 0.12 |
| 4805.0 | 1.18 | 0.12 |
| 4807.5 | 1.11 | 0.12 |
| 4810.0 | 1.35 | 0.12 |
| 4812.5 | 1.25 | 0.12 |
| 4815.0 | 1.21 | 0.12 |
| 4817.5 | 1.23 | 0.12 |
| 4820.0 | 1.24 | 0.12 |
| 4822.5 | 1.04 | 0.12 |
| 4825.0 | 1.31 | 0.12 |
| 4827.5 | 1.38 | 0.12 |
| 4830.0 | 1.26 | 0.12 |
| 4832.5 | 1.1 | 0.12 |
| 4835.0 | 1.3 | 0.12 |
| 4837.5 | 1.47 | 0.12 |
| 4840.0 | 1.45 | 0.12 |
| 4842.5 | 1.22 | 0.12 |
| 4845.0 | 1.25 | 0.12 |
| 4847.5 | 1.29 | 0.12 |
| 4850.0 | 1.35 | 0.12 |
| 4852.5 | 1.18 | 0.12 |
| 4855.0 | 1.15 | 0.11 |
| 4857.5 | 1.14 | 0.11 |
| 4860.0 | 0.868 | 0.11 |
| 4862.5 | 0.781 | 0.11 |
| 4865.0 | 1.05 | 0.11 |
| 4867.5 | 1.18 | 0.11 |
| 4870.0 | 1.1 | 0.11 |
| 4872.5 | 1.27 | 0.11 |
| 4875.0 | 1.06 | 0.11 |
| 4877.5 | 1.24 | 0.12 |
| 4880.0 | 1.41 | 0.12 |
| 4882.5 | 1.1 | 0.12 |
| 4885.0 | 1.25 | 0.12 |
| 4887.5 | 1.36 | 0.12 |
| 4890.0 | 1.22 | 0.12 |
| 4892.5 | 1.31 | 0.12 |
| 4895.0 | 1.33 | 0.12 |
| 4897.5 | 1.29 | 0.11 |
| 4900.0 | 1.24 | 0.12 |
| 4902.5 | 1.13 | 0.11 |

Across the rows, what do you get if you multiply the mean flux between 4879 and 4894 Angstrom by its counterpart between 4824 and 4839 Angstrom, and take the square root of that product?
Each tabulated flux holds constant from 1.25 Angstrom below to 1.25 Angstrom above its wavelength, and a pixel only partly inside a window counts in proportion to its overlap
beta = 1.29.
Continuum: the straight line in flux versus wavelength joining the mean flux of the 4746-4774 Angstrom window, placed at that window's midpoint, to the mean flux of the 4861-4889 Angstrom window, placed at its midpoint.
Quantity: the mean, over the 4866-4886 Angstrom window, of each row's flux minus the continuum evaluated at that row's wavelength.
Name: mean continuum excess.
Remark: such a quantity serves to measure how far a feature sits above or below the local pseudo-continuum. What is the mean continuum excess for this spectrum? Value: 0.037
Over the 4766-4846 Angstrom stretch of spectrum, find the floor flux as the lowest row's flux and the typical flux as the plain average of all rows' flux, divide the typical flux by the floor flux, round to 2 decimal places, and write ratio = 1.21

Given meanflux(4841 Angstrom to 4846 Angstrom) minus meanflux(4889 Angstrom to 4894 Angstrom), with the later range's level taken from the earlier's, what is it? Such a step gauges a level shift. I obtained -0.03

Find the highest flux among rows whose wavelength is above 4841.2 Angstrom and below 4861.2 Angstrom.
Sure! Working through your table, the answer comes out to 1.35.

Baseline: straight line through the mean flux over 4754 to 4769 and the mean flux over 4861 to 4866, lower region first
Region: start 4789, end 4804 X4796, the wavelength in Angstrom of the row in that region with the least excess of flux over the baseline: 4797.5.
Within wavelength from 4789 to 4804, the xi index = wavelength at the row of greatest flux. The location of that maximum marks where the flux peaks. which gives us 4792.5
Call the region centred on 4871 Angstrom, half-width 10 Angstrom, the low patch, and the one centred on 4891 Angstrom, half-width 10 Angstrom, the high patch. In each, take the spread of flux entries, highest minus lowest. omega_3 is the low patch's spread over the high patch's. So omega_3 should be 2.4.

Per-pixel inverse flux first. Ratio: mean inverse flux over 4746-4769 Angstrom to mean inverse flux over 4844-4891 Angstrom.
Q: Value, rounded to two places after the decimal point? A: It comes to 1.00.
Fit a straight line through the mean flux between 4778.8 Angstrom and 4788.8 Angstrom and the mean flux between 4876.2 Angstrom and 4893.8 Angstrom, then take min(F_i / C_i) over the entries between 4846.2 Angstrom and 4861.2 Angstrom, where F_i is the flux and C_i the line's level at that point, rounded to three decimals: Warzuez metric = 0.700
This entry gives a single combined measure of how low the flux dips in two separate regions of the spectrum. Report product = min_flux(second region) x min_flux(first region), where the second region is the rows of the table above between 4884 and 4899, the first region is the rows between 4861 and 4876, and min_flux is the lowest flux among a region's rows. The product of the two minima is 0.95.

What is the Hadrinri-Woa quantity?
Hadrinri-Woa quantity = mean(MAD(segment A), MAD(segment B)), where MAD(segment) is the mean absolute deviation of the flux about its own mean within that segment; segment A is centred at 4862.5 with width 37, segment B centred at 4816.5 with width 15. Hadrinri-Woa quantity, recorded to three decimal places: 0.094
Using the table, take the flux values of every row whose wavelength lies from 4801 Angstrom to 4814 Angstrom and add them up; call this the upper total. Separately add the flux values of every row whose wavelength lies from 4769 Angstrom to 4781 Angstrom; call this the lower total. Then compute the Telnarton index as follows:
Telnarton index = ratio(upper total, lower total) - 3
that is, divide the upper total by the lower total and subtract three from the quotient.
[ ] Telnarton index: -1.94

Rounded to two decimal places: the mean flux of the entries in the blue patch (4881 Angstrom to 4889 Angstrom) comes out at 1.24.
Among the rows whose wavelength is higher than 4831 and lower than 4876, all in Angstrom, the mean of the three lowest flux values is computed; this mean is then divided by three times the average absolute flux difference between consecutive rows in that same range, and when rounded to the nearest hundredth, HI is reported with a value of 2.34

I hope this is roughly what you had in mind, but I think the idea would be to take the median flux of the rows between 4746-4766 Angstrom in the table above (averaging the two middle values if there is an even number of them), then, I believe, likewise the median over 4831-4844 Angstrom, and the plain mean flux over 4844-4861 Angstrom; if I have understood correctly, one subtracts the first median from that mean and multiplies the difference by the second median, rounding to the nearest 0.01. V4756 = 0.03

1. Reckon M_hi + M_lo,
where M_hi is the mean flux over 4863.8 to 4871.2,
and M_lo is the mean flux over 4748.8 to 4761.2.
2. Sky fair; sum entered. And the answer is 2.31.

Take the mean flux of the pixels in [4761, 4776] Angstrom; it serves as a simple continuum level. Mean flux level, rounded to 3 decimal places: 1.133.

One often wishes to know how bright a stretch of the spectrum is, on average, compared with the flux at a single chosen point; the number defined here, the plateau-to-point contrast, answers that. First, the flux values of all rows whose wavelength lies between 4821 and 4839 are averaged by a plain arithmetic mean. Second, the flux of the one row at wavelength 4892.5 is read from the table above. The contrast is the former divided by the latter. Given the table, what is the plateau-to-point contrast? 0.97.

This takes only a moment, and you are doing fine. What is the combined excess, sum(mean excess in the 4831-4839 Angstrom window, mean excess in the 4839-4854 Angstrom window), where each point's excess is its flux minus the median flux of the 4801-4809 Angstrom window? 0.22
